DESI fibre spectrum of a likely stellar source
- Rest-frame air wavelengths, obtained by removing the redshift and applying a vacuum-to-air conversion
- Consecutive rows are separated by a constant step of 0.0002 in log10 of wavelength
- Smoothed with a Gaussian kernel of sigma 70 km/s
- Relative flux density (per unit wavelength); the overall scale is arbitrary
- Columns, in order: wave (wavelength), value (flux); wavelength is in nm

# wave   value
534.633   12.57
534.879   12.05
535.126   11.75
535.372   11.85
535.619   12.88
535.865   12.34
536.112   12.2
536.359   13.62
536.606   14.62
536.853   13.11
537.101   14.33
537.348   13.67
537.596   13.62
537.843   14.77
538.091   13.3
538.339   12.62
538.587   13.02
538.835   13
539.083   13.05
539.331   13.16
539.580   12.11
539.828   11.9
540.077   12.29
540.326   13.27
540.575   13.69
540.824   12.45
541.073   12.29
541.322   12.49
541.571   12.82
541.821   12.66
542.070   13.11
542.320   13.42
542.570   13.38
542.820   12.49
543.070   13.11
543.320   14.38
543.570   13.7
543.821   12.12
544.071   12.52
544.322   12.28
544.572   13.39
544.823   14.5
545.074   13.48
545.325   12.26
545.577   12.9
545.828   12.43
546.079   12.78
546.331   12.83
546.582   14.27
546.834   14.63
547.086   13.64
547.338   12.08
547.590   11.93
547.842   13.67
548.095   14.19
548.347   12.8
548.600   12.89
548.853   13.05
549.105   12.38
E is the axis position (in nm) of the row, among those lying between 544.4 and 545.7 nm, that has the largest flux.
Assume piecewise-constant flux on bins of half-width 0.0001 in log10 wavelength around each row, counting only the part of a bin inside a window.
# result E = 544.823 nm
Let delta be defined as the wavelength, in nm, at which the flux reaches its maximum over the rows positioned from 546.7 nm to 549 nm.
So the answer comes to 546.834 nm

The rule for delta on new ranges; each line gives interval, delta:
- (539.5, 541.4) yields 540.575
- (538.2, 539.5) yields 539.331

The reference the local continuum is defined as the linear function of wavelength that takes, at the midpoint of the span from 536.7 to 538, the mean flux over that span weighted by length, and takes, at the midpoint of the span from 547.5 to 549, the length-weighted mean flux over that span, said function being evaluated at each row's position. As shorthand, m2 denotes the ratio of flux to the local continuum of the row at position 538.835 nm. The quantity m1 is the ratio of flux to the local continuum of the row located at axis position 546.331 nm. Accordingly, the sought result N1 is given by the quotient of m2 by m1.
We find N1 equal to 0.97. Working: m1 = 0.97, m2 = 0.94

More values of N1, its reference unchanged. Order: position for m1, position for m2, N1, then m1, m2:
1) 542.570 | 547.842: 1.05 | 0.99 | 1.04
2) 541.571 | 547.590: 0.96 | 0.94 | 0.91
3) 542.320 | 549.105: 0.96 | 0.99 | 0.95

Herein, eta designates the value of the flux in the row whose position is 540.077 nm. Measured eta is 12.29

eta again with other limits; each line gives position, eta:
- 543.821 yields 12.12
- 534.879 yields 12.05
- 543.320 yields 14.38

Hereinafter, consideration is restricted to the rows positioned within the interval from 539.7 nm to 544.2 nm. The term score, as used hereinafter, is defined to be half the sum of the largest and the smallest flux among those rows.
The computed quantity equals 13.1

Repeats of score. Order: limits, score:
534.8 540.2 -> 13.3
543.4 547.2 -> 13.4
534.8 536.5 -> 12.7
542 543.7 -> 13.4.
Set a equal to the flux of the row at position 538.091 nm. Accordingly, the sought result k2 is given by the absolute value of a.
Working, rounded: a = 13.3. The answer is 13.3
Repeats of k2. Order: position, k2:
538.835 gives 13.0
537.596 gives 13.6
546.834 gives 14.6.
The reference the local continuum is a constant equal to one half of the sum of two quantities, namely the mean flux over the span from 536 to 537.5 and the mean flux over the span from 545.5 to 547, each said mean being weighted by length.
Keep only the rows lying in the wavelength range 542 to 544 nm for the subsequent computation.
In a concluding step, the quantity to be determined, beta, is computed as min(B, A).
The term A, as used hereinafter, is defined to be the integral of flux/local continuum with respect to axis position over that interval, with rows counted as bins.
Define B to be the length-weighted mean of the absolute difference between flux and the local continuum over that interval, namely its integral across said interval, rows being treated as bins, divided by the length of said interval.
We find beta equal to 0.56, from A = 2.0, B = 0.56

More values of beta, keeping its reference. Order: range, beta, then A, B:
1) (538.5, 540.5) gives 0.73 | 1.9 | 0.73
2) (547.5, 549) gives 0.67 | 1.5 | 0.67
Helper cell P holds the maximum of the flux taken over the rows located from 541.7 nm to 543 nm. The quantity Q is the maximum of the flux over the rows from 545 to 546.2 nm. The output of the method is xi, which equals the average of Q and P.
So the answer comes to 13.45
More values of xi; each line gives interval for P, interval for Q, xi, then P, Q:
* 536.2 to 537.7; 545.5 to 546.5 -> 13.76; 14.62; 12.9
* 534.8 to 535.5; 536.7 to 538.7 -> 13.41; 12.05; 14.77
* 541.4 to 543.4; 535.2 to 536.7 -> 14.50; 14.38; 14.62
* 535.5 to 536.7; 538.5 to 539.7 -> 13.89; 14.62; 13.16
